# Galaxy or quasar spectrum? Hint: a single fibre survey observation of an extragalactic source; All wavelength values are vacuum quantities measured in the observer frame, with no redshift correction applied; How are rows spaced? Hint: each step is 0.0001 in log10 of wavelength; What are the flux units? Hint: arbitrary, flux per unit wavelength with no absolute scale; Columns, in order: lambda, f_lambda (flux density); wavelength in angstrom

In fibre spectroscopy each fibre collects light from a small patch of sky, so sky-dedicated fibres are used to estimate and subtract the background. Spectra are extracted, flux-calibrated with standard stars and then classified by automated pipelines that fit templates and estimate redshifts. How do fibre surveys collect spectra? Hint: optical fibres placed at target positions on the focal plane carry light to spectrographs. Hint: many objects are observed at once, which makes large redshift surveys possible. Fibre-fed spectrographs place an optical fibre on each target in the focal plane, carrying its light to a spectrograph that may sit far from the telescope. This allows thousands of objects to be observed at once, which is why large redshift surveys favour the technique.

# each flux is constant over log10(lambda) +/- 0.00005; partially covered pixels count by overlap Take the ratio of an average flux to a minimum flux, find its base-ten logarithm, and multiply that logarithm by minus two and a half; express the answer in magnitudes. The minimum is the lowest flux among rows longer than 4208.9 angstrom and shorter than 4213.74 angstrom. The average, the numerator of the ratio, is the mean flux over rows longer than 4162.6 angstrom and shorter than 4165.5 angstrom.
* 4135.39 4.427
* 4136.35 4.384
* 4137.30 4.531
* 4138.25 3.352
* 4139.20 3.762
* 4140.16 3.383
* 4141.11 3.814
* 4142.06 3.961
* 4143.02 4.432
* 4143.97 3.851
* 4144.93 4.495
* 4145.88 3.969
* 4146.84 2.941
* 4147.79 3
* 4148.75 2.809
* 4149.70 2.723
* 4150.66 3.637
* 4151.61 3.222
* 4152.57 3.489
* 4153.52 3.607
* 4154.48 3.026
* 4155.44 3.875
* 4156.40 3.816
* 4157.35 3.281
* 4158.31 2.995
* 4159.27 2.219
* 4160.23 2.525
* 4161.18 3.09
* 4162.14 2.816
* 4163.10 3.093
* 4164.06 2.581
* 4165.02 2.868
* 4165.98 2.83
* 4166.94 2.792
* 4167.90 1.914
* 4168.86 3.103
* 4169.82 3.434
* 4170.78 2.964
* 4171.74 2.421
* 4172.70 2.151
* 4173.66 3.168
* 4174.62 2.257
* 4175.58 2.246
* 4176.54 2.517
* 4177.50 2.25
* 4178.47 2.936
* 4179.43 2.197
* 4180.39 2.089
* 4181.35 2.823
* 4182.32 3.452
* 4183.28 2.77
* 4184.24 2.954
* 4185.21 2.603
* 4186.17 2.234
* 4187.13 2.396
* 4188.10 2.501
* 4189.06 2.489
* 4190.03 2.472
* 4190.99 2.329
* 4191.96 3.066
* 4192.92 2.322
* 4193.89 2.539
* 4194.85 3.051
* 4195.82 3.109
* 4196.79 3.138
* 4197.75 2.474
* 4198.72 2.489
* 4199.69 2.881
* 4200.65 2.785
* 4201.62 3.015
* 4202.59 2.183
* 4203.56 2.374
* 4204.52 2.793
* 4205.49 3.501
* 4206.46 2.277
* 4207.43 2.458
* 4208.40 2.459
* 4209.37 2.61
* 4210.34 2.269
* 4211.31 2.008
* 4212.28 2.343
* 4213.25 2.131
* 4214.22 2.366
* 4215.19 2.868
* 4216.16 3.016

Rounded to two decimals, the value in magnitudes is -0.38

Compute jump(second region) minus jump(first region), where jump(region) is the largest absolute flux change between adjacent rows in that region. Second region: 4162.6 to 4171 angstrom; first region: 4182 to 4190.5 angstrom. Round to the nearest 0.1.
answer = 0.5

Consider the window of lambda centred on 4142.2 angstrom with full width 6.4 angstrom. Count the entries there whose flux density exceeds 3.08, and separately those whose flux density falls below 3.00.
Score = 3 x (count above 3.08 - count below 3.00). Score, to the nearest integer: 21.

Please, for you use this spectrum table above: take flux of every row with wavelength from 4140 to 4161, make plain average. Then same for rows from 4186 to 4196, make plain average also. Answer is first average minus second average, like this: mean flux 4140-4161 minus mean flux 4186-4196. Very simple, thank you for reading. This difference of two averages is 0.8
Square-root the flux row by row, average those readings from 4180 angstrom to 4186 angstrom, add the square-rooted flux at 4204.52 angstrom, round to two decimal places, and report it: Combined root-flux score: 3.33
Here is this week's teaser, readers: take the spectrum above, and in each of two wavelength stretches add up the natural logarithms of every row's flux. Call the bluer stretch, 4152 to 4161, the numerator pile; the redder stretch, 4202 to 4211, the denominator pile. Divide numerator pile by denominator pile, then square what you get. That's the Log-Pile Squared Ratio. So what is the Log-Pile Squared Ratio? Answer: 1.54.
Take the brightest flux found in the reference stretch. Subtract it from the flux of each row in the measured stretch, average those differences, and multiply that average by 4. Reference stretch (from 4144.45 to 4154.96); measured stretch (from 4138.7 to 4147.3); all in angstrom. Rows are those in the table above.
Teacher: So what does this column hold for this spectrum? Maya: -2.60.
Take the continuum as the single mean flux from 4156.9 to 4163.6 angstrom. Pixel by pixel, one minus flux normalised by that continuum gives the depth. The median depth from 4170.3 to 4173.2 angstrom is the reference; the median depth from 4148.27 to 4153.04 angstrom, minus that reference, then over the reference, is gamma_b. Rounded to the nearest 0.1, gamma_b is -1.8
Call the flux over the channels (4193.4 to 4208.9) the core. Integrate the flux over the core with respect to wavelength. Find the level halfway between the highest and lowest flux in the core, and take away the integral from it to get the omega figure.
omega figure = -39.3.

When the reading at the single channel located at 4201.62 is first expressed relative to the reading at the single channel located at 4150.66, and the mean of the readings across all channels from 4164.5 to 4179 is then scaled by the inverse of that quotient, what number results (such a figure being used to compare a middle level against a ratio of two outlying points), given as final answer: 3.2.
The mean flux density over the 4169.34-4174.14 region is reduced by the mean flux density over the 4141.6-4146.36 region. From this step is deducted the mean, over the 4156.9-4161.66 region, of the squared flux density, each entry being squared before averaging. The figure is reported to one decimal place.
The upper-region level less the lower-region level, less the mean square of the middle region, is -9.4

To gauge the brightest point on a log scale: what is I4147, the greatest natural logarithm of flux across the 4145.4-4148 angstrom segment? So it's 1.38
